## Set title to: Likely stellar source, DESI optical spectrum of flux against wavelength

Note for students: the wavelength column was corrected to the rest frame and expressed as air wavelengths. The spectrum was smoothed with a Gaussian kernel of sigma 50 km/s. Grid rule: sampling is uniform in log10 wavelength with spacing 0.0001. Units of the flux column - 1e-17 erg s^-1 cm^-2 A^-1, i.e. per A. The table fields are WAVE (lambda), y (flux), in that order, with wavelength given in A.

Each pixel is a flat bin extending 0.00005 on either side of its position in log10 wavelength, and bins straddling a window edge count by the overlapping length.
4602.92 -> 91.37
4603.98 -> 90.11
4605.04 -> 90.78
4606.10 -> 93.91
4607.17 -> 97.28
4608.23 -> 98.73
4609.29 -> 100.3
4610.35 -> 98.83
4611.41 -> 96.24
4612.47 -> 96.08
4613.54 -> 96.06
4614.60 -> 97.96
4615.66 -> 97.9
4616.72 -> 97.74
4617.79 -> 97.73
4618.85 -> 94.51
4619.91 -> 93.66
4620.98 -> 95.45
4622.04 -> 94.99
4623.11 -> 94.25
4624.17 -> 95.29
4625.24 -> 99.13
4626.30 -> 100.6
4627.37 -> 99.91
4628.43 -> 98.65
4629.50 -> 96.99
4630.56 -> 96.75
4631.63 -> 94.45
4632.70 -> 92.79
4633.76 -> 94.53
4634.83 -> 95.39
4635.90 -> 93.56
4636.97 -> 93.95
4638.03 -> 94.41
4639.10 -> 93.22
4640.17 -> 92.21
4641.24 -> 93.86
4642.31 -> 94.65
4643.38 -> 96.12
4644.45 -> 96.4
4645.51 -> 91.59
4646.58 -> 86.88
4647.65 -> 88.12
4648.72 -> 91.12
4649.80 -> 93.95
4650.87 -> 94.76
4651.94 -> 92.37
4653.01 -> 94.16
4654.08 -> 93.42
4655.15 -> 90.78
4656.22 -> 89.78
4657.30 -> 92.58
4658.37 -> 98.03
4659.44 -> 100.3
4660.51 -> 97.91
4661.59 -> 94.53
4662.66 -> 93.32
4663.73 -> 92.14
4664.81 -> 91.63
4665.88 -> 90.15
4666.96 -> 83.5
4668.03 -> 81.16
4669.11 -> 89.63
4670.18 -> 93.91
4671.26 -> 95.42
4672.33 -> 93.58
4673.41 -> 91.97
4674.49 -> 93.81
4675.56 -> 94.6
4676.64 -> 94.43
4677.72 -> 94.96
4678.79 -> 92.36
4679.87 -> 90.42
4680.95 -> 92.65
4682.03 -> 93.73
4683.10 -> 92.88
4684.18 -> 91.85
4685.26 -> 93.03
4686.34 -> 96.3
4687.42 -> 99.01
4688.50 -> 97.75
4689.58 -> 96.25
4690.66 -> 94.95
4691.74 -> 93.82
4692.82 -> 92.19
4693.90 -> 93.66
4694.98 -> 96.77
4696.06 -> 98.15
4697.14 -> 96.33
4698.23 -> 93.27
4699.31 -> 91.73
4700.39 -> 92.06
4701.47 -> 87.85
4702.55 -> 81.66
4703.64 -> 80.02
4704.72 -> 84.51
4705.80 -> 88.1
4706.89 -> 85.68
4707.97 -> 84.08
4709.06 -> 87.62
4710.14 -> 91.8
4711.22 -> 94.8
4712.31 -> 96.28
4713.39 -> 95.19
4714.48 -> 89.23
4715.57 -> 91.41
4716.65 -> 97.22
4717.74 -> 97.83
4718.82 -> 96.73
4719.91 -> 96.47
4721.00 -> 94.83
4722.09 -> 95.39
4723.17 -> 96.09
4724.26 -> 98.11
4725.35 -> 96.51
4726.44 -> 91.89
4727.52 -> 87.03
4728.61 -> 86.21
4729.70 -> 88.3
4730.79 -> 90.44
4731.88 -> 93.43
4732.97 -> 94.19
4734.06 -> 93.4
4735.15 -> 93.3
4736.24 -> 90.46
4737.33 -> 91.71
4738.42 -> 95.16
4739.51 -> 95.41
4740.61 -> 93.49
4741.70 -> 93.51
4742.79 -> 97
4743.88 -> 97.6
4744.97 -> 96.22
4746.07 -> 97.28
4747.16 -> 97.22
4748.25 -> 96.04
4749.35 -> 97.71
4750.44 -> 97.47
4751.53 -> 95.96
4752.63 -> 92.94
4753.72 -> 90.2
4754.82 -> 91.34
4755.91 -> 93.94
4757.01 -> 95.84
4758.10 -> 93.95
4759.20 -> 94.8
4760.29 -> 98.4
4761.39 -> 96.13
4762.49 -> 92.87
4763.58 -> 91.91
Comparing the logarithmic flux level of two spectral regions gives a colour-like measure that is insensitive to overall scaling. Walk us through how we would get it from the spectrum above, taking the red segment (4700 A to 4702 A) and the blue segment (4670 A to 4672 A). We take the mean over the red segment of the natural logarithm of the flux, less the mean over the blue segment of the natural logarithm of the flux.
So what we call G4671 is -0.05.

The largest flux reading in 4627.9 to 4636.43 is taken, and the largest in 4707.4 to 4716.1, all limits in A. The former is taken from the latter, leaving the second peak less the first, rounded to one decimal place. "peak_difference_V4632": -2.4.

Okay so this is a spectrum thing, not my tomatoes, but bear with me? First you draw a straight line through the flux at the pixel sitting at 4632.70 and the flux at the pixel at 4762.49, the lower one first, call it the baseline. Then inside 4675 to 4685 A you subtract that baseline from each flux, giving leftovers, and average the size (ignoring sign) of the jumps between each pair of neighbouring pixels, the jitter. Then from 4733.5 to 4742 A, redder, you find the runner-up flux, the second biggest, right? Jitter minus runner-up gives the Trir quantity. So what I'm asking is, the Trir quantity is -93.9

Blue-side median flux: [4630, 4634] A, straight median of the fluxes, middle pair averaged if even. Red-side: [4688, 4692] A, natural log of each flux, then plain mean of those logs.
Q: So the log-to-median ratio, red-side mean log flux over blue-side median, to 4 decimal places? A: 0.0483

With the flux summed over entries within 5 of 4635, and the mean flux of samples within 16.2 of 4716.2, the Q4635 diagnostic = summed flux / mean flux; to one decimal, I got 9.3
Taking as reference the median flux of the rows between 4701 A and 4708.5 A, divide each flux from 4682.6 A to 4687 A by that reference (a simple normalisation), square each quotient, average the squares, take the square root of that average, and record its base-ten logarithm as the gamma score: 0.044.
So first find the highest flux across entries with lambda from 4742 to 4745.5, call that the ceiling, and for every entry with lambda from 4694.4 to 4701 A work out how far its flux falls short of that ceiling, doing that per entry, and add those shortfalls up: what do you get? 17.3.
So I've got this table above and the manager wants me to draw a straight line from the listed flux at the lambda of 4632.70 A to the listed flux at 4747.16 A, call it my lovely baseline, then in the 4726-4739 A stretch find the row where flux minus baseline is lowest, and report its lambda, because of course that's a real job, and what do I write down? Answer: 4728.61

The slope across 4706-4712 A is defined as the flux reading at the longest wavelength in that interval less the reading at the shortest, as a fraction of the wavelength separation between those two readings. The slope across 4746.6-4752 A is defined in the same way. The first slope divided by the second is -7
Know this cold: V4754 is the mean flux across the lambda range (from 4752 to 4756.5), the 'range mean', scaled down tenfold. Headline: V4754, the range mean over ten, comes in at 9.21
